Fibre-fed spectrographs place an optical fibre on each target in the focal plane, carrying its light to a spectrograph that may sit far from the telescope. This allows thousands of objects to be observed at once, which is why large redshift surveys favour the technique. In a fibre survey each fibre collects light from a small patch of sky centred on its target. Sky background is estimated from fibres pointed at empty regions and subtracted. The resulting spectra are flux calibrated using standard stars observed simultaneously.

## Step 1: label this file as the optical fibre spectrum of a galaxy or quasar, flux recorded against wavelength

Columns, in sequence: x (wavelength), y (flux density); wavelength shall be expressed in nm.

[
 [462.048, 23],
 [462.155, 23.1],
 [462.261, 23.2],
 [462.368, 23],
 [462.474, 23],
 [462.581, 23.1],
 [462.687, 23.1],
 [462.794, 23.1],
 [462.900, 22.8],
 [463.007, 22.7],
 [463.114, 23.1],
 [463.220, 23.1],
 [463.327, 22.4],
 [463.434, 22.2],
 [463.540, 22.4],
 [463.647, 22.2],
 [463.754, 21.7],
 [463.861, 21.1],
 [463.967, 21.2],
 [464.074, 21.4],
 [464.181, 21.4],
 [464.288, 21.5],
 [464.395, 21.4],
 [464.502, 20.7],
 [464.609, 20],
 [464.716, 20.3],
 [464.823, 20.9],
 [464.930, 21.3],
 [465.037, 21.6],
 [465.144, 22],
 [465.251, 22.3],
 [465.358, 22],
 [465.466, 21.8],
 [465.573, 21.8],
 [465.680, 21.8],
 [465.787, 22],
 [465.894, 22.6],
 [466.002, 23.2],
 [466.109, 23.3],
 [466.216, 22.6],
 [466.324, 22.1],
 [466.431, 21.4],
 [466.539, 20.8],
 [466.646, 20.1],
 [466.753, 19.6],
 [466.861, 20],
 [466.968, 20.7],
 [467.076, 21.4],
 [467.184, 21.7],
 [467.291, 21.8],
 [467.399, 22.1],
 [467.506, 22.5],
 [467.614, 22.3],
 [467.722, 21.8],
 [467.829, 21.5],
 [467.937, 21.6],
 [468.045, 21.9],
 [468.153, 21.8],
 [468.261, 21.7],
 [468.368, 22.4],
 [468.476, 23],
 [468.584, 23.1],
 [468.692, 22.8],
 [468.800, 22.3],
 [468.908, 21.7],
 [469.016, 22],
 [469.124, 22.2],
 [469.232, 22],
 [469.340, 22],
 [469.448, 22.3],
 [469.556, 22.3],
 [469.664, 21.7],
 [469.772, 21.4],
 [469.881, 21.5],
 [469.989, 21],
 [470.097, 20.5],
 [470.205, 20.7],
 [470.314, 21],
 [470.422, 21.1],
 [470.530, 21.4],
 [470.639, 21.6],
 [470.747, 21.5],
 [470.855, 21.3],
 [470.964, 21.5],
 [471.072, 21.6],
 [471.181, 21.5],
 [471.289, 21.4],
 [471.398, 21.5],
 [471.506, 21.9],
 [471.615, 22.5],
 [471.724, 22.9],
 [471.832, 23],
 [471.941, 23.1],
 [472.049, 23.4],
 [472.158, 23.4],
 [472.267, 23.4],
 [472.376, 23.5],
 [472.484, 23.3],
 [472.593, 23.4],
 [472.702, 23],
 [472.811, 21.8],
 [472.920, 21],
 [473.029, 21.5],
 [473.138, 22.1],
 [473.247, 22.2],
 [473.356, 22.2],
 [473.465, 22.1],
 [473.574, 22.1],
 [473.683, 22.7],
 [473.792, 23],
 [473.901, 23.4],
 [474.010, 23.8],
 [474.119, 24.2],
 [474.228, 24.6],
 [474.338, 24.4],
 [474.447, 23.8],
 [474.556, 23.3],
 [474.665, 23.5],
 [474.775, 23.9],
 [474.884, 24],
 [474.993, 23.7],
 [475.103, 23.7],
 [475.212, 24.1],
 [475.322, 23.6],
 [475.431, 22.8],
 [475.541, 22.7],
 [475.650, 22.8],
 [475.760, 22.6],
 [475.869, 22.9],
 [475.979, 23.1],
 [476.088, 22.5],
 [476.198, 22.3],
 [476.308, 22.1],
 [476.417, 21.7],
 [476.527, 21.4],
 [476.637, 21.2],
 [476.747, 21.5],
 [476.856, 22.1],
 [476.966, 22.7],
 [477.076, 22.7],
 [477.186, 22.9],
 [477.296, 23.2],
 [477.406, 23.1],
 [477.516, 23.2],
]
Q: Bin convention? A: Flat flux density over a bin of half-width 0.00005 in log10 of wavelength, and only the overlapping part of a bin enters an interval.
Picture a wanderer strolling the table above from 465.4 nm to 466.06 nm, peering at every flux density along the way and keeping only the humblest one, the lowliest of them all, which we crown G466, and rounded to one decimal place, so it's 21.8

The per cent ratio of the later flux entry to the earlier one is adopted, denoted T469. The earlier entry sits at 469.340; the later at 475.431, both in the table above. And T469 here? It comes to 104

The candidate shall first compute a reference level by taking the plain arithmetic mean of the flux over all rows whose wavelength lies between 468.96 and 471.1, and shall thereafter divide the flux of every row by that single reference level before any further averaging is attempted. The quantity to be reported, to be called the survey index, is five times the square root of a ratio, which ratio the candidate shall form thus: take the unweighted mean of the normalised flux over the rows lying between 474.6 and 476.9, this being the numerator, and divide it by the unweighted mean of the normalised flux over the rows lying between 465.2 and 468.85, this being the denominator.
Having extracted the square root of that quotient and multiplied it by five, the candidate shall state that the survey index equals 5.10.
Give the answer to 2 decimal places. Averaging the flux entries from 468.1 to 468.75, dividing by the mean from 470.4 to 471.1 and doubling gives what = 2.10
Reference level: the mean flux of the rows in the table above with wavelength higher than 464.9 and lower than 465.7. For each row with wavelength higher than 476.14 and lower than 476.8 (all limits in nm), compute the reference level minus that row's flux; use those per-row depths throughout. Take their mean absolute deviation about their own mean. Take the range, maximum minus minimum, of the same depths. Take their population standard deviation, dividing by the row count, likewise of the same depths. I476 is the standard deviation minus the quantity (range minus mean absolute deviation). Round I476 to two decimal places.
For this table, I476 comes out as -0.38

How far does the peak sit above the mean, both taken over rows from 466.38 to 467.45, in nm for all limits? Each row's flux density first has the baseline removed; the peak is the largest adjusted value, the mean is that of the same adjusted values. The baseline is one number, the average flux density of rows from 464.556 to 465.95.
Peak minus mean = 1.1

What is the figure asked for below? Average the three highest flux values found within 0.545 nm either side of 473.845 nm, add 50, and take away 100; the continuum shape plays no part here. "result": -25.6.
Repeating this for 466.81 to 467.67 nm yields -27.7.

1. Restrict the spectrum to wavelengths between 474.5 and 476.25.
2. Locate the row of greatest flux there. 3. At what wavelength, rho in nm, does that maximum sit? 475.212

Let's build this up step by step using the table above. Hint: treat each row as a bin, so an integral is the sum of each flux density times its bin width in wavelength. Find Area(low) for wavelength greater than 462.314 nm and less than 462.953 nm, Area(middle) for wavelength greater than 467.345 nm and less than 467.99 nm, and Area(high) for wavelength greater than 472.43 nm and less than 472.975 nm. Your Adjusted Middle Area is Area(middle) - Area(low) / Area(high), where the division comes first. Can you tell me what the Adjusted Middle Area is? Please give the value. 13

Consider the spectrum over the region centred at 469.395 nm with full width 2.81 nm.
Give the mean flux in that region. 21.8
